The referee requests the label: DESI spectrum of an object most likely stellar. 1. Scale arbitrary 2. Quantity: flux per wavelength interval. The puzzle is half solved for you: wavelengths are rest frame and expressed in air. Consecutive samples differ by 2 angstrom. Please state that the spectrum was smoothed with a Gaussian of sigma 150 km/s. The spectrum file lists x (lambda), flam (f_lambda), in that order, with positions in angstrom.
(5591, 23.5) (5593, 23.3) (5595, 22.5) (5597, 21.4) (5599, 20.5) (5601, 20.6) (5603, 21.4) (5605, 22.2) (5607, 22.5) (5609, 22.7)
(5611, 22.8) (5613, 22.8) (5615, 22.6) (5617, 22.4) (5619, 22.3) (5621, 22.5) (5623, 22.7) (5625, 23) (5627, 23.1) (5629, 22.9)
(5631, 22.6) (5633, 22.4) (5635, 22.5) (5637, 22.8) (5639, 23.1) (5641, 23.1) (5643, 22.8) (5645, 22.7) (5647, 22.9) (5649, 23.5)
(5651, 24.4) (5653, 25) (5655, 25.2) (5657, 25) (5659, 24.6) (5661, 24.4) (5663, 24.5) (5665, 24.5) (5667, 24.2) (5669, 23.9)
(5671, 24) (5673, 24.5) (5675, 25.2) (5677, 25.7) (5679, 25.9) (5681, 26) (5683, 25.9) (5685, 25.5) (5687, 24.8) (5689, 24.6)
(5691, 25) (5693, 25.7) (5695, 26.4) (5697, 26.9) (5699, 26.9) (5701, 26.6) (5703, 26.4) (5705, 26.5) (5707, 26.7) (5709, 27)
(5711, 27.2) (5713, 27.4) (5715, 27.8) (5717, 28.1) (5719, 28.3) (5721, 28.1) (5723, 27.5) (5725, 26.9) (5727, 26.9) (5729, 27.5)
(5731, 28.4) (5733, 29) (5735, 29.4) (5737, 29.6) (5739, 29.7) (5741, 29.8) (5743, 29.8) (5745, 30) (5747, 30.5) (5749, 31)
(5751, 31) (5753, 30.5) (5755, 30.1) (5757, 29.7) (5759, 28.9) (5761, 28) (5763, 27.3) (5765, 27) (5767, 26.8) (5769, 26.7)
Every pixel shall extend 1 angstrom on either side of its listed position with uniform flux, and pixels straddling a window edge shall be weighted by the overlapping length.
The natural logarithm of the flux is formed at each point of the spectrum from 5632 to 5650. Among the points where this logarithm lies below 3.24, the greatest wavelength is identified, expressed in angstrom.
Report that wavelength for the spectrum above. 5649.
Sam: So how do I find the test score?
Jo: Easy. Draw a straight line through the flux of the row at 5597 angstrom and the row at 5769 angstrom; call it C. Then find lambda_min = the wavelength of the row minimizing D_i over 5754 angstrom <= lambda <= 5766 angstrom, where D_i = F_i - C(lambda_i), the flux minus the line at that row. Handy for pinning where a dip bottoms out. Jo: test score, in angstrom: 5765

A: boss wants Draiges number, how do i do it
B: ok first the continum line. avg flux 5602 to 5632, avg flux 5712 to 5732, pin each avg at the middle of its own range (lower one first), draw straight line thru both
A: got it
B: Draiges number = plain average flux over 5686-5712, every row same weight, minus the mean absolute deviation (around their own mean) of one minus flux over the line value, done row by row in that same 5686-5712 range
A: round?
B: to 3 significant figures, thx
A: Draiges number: 26.2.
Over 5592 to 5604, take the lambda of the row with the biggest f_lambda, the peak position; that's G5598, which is 5593 angstrom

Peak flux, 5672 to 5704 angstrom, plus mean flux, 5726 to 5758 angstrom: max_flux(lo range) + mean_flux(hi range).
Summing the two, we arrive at 56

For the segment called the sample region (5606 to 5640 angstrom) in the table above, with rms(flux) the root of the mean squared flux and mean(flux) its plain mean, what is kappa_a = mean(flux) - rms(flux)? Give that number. -0.0012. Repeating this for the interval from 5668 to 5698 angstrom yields -0.0138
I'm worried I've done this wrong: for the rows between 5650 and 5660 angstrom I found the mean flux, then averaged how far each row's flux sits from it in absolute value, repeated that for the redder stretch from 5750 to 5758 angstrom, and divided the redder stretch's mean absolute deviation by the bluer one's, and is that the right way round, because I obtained 1.6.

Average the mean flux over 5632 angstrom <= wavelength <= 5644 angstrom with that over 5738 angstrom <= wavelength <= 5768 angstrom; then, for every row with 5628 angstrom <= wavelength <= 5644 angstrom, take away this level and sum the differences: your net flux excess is -26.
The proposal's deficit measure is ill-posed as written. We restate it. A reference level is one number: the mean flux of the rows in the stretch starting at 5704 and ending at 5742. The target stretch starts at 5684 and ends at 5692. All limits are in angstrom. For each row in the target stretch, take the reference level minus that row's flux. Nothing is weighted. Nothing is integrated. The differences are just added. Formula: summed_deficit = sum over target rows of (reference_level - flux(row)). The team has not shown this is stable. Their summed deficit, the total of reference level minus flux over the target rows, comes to 12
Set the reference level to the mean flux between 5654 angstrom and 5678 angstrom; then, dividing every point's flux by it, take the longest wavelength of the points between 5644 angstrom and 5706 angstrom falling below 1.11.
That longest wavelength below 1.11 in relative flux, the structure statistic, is 5705 angstrom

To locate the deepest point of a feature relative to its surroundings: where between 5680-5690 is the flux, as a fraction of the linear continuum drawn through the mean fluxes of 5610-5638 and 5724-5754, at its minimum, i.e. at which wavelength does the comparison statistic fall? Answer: 5689 angstrom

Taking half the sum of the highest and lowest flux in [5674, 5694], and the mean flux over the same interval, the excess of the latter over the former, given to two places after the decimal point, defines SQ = 0.13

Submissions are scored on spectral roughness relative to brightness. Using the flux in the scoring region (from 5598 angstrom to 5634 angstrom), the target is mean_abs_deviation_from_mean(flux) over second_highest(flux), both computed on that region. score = 0.023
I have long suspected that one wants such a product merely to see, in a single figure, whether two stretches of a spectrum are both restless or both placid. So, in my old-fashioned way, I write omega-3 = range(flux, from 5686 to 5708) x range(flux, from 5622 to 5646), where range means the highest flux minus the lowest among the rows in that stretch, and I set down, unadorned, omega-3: 2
